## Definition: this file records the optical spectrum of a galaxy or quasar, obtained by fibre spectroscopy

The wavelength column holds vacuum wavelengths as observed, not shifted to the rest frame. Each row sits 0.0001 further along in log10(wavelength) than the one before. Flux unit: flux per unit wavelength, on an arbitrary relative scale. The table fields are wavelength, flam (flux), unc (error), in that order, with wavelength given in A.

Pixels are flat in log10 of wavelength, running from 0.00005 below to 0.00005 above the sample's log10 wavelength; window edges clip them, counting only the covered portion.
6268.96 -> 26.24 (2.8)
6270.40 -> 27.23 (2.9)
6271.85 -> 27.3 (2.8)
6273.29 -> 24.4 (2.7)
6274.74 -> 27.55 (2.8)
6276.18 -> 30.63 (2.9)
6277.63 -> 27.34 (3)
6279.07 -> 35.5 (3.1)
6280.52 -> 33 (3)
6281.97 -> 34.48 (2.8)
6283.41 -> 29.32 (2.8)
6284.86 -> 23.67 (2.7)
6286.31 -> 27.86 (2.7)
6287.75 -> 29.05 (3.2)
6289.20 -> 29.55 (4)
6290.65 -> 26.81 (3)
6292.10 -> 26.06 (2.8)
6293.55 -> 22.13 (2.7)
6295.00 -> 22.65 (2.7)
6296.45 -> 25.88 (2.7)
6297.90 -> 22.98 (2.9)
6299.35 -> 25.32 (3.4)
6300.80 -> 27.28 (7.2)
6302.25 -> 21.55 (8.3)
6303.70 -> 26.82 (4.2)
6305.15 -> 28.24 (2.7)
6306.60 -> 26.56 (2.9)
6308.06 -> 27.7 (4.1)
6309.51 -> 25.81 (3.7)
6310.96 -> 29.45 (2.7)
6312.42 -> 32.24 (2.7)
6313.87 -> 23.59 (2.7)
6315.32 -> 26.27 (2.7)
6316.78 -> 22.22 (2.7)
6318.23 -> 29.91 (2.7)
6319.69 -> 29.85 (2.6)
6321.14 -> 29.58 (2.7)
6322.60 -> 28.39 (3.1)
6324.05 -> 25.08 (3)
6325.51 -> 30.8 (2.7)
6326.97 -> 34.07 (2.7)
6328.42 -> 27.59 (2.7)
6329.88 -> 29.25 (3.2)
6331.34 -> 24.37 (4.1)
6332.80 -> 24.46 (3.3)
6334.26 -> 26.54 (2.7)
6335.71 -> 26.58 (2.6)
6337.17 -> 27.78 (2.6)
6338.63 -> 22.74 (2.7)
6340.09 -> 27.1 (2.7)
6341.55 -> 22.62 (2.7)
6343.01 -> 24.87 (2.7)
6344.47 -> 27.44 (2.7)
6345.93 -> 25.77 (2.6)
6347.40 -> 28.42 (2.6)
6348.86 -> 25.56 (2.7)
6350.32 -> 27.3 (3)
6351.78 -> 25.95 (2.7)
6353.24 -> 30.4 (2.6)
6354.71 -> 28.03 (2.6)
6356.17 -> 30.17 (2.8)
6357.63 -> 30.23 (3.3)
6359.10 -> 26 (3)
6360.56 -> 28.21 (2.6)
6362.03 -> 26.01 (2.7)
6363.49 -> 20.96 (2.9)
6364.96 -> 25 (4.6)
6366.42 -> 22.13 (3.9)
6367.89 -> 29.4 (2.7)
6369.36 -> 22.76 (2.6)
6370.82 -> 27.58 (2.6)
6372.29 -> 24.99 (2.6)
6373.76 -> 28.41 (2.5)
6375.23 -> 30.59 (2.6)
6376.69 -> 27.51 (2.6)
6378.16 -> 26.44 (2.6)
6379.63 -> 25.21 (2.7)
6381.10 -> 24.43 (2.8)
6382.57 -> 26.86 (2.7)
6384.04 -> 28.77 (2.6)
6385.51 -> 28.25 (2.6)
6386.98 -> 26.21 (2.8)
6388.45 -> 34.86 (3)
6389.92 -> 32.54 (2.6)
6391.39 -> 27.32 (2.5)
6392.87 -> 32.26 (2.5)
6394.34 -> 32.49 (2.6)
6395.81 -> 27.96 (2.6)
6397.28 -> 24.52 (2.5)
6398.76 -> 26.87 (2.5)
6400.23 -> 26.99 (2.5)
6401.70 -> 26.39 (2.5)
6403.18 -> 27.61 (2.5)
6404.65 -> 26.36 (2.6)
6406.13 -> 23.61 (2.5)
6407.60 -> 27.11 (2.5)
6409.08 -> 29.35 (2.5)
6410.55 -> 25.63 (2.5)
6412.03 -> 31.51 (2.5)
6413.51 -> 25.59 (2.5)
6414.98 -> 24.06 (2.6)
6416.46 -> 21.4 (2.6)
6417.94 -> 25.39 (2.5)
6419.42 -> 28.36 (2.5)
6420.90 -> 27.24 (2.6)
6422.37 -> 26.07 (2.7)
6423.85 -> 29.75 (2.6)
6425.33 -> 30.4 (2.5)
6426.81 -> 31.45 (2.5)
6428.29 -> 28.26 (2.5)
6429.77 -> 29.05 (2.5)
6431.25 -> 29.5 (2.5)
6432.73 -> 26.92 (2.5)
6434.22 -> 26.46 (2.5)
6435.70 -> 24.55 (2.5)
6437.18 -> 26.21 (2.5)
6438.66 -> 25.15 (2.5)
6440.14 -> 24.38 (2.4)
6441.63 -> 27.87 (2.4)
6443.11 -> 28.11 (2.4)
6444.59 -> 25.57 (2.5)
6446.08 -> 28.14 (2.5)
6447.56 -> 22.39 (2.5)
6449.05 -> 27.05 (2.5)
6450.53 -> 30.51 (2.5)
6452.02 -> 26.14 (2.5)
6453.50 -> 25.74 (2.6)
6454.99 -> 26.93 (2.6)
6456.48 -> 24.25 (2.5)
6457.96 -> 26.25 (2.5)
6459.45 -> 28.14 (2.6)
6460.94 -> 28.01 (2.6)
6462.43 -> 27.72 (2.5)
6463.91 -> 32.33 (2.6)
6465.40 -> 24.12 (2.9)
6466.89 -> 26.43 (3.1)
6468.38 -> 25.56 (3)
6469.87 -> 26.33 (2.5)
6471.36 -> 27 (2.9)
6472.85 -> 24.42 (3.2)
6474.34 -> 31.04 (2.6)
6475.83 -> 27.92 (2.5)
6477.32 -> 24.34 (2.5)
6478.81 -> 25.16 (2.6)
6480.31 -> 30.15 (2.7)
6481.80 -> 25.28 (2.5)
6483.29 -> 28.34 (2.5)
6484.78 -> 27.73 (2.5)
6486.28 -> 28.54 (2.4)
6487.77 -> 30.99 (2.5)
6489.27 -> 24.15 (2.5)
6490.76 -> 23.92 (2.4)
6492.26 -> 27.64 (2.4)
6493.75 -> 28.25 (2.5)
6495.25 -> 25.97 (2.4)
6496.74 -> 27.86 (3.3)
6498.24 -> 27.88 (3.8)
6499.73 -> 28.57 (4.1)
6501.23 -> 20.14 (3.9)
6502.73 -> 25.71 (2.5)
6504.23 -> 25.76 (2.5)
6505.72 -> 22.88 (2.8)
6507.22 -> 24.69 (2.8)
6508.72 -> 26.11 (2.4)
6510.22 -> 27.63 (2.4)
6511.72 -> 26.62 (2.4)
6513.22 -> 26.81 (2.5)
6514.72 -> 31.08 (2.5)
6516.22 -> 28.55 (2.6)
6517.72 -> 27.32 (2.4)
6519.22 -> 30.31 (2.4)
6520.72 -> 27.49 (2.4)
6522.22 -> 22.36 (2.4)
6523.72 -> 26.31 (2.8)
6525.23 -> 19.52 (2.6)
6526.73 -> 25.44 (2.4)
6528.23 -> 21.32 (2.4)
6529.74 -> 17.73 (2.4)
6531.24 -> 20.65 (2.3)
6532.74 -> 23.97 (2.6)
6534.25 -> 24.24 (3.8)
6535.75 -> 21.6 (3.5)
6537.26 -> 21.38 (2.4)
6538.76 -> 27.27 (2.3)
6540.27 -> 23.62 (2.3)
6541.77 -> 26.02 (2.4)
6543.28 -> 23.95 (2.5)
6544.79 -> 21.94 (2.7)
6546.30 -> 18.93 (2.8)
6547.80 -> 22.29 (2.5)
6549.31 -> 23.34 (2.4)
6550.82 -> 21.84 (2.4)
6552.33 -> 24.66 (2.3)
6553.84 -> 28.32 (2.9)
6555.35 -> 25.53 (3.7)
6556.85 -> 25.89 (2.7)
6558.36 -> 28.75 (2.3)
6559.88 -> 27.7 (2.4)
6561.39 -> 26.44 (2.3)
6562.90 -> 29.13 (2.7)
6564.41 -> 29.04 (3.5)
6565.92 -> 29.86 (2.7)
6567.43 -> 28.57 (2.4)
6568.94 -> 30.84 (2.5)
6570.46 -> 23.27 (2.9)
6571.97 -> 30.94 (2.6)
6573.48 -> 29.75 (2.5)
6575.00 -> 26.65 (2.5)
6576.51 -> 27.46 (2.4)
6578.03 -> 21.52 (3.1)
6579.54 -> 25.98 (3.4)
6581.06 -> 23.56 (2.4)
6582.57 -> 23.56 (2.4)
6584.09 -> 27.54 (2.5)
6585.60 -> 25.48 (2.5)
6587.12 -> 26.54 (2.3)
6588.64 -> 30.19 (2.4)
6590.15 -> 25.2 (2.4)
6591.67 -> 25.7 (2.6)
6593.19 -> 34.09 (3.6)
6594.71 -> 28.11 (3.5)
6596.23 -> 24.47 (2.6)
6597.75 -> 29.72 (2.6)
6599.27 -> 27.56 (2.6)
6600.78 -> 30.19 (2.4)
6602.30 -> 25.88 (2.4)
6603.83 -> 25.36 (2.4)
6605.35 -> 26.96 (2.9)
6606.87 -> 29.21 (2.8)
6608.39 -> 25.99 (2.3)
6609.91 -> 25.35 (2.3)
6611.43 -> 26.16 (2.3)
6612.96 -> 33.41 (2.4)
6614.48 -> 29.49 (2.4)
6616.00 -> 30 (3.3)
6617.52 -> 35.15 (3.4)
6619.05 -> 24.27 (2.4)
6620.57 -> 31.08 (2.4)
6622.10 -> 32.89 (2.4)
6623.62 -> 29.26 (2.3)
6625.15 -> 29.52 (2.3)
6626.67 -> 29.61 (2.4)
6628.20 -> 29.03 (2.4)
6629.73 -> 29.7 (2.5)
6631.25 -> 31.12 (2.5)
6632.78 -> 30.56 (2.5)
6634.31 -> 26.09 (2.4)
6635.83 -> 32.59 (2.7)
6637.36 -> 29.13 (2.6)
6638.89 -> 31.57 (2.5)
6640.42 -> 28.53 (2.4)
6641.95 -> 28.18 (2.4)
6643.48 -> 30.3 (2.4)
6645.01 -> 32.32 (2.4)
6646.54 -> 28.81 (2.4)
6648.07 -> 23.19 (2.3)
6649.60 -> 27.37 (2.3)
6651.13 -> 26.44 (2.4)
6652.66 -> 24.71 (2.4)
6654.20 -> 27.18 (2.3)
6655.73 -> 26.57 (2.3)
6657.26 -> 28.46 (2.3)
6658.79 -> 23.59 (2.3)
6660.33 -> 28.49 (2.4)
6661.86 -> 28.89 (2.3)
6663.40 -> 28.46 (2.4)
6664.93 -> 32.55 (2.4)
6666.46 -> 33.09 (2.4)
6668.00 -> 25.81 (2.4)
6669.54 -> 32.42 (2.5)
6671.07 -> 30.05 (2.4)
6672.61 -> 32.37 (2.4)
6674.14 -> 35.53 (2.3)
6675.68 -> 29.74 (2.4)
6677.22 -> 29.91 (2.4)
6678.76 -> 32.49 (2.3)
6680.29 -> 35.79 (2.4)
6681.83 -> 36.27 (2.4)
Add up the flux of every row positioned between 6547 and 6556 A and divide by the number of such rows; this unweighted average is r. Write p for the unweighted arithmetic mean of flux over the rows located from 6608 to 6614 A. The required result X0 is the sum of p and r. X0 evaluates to 52.1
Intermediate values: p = 28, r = 24.3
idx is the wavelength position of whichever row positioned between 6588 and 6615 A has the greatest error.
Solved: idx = 6593.19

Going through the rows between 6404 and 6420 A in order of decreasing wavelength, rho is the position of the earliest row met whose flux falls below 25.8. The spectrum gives 6417.94 A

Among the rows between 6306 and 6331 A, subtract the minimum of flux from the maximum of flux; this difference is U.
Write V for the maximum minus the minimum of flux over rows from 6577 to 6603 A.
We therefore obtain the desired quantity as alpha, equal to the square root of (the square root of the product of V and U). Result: 3.49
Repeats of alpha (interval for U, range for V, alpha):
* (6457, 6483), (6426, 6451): 2.94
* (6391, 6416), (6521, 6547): 3.03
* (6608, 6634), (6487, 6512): 3.30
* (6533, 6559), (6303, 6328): 3.28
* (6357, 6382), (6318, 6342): 3.24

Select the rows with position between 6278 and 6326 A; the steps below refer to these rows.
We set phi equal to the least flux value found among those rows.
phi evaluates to 21.55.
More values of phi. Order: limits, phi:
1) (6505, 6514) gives 22.88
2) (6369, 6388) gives 22.76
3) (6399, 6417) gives 21.4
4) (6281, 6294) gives 22.13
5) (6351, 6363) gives 25.95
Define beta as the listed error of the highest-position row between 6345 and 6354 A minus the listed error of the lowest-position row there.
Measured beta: 0.00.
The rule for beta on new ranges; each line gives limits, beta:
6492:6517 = 0.20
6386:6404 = -0.30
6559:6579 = 0.70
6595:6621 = -0.20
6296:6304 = 1.50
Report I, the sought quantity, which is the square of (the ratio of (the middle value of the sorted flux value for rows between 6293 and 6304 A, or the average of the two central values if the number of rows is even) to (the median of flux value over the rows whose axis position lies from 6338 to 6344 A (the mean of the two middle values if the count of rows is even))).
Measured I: 1.03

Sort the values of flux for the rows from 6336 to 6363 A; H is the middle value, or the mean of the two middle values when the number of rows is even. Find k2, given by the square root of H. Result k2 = 5.22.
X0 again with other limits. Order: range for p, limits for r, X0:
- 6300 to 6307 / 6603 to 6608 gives 53.3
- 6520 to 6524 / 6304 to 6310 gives 52.5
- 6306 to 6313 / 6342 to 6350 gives 54.8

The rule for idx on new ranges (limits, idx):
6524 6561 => 6534.25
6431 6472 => 6466.89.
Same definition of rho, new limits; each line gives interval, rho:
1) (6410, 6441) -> 6440.14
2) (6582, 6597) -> 6596.23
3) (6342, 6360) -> 6348.86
